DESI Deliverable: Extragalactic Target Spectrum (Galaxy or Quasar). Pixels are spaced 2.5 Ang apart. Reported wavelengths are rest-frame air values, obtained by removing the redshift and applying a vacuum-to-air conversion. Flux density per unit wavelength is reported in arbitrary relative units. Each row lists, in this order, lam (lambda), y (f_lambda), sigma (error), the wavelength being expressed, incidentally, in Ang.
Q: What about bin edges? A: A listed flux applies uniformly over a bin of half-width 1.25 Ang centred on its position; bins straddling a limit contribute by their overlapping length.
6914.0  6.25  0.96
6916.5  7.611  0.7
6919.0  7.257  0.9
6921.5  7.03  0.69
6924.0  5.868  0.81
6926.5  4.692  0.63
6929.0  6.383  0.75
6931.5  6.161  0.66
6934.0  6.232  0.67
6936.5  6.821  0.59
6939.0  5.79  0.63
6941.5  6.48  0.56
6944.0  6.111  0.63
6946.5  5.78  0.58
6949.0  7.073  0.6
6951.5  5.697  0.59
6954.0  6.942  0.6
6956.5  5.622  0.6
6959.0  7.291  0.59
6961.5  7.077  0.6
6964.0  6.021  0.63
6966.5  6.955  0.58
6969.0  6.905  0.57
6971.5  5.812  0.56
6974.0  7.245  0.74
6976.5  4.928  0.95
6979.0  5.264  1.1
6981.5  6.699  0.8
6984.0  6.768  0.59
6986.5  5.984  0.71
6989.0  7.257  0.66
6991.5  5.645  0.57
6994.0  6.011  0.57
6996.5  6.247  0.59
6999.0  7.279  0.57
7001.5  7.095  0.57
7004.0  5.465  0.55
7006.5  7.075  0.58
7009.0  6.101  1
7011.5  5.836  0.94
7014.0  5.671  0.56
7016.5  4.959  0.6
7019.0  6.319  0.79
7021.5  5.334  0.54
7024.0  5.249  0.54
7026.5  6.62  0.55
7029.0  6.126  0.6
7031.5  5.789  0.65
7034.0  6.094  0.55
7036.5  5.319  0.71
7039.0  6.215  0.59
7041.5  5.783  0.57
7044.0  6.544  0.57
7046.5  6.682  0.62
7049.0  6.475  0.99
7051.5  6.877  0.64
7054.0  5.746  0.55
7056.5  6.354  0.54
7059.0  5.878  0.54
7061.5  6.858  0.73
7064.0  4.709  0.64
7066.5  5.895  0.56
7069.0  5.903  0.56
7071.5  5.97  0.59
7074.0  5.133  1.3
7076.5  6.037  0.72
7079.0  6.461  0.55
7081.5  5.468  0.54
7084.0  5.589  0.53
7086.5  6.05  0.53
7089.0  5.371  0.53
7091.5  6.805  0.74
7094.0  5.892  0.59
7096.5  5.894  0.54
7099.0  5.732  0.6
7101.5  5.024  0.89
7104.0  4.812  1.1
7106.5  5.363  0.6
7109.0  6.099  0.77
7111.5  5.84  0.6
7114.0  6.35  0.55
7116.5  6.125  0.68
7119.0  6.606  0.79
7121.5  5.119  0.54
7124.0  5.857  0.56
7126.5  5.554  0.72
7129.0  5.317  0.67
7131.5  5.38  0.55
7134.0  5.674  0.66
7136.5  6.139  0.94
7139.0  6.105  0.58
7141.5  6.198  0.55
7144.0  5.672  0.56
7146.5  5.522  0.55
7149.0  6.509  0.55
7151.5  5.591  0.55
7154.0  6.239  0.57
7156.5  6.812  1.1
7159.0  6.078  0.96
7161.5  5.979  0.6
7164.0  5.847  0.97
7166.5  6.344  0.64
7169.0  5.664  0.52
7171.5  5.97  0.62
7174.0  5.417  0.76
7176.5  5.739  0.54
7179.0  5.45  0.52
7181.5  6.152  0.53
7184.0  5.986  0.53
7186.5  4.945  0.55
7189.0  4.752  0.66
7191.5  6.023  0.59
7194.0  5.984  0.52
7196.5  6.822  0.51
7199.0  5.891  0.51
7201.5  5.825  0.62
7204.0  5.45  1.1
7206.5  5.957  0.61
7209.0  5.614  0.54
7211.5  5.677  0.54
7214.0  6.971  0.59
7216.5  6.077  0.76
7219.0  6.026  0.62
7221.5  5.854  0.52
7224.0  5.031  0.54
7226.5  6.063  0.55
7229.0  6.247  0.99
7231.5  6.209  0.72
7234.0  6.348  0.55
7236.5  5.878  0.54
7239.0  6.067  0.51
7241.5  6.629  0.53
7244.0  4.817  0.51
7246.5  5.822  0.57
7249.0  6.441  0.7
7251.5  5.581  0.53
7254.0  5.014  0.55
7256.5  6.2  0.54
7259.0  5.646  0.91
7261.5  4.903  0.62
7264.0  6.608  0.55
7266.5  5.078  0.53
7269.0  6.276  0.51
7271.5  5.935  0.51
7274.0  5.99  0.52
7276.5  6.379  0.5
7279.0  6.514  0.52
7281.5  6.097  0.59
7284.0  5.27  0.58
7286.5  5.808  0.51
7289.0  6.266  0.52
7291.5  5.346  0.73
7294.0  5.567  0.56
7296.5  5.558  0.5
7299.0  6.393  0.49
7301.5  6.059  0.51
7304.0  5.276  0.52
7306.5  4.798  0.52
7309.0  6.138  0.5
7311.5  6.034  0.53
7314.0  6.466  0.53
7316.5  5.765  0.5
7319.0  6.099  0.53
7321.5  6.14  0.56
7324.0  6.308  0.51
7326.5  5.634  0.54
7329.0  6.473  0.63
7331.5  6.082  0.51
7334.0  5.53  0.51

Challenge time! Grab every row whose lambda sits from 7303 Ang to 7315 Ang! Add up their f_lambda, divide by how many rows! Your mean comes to 5.7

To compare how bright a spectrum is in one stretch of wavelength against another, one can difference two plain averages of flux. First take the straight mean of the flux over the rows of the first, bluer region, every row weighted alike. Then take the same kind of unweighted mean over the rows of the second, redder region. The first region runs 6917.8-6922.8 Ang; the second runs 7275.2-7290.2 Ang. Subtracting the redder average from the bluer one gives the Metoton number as 1.1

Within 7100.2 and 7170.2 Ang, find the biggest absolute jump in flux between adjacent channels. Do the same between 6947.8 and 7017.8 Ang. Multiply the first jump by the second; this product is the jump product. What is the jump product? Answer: 3.4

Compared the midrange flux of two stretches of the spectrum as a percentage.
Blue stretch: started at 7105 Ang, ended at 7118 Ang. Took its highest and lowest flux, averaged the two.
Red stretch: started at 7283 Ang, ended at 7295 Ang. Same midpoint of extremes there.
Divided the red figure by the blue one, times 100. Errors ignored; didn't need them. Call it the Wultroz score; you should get 98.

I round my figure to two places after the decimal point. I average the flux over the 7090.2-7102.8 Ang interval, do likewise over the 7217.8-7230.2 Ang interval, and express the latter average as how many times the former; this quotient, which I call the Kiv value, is 1.00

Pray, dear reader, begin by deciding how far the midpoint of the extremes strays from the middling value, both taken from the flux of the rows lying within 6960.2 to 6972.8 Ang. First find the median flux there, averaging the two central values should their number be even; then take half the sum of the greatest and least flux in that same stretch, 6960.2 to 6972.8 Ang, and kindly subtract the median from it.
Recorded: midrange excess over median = -0.46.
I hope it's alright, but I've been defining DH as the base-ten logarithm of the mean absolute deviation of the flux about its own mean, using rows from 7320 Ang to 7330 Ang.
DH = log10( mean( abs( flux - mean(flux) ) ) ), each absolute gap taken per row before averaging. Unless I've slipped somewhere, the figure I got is -0.60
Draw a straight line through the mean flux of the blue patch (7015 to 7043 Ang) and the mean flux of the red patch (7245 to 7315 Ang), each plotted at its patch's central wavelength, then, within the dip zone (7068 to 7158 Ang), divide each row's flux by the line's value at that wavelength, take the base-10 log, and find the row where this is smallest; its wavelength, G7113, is 7104.0 Ang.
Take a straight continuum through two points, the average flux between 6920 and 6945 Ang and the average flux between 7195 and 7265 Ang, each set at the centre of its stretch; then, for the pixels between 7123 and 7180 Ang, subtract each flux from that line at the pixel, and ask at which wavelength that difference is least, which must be 7156.5 Ang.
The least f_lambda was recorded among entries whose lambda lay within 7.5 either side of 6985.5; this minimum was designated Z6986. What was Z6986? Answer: 5.264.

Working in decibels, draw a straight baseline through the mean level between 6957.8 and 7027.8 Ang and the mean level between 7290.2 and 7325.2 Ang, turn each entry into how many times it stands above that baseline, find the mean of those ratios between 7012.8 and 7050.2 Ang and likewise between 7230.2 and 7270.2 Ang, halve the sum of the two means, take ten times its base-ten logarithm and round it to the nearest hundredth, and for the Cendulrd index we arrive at -0.12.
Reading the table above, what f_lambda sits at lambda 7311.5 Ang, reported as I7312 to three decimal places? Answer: 6.034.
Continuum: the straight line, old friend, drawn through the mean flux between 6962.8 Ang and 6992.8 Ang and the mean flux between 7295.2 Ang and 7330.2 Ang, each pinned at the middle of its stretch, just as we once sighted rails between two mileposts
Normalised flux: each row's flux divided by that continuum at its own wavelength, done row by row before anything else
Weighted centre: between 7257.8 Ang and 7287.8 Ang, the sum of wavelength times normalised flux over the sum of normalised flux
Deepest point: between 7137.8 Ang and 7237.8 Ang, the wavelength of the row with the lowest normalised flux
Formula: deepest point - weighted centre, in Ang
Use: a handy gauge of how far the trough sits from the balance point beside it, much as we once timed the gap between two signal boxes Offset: -83.9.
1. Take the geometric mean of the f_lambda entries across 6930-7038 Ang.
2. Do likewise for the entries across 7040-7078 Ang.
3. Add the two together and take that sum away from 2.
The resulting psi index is -10.2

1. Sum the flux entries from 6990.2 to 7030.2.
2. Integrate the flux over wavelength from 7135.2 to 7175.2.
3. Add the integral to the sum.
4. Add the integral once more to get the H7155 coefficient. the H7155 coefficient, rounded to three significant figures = 577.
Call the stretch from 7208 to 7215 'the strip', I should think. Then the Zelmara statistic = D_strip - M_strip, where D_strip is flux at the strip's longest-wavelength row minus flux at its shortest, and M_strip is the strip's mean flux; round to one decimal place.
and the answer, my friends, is -4.7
